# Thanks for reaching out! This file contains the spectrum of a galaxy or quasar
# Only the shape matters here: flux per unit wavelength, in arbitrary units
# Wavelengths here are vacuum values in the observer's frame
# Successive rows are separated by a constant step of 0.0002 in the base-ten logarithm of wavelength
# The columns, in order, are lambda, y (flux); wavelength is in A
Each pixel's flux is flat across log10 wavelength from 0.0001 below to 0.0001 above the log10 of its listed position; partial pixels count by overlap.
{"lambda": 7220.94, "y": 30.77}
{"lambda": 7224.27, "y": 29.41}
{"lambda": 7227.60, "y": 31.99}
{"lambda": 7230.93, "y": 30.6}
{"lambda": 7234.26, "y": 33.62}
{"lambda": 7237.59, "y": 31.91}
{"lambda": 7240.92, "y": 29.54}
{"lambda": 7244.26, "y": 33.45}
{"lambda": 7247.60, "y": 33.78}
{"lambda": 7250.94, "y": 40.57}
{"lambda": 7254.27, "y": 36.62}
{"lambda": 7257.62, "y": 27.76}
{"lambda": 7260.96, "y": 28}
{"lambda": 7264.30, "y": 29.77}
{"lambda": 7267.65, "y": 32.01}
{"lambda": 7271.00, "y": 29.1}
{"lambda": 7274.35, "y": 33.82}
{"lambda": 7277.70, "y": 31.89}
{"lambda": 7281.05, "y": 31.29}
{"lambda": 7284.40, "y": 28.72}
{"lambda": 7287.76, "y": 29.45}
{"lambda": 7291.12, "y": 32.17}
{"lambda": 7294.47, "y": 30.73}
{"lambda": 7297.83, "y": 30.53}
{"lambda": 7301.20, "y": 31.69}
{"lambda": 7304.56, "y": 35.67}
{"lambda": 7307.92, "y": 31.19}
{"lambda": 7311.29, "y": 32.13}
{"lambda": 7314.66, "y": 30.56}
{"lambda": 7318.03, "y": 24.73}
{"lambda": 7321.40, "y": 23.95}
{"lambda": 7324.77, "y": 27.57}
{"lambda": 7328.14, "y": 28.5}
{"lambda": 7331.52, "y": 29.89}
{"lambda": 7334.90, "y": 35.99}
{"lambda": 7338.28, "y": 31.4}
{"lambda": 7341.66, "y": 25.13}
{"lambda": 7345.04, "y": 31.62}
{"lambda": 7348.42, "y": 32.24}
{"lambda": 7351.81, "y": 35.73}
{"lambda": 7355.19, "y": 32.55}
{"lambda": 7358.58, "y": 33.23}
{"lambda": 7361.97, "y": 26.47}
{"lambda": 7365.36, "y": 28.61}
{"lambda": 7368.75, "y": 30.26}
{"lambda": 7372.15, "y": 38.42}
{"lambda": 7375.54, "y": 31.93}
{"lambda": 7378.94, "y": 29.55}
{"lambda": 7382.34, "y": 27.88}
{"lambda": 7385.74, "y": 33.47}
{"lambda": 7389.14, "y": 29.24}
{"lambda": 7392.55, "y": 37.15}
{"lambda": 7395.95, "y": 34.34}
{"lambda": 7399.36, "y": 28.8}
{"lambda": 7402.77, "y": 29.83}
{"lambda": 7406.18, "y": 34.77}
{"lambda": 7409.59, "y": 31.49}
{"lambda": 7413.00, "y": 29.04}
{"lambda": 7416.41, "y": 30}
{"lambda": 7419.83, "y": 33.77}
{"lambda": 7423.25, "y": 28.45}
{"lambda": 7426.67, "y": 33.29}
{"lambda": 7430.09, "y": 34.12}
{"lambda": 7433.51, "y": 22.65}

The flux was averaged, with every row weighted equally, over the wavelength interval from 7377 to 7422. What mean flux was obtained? 31.5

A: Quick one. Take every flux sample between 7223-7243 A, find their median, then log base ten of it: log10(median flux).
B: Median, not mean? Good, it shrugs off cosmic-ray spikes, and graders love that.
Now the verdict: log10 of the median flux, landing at 1.49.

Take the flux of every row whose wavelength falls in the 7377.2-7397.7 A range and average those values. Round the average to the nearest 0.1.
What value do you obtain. 31.9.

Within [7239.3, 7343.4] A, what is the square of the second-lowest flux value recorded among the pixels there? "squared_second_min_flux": 612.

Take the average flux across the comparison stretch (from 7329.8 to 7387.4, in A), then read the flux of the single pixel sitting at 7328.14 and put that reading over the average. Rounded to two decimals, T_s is 0.91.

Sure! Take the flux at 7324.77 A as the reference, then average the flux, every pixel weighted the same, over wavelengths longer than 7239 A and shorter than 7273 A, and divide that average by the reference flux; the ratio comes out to 1.16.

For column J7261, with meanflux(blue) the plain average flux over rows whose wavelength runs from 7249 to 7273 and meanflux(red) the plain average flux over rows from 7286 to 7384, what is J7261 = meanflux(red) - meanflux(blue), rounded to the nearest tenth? -1.3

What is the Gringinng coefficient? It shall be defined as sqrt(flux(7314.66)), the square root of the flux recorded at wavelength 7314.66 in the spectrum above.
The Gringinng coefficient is 5.53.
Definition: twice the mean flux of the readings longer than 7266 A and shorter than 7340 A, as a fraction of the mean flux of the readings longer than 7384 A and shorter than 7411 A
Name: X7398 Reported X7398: 1.89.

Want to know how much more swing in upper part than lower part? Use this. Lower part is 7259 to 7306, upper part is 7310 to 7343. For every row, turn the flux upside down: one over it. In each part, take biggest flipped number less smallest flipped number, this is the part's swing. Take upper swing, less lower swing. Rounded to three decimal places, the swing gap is 0.006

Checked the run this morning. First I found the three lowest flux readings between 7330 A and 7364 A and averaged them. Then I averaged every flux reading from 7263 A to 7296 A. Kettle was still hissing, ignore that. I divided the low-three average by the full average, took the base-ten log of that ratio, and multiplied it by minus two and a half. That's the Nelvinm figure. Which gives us 0.14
